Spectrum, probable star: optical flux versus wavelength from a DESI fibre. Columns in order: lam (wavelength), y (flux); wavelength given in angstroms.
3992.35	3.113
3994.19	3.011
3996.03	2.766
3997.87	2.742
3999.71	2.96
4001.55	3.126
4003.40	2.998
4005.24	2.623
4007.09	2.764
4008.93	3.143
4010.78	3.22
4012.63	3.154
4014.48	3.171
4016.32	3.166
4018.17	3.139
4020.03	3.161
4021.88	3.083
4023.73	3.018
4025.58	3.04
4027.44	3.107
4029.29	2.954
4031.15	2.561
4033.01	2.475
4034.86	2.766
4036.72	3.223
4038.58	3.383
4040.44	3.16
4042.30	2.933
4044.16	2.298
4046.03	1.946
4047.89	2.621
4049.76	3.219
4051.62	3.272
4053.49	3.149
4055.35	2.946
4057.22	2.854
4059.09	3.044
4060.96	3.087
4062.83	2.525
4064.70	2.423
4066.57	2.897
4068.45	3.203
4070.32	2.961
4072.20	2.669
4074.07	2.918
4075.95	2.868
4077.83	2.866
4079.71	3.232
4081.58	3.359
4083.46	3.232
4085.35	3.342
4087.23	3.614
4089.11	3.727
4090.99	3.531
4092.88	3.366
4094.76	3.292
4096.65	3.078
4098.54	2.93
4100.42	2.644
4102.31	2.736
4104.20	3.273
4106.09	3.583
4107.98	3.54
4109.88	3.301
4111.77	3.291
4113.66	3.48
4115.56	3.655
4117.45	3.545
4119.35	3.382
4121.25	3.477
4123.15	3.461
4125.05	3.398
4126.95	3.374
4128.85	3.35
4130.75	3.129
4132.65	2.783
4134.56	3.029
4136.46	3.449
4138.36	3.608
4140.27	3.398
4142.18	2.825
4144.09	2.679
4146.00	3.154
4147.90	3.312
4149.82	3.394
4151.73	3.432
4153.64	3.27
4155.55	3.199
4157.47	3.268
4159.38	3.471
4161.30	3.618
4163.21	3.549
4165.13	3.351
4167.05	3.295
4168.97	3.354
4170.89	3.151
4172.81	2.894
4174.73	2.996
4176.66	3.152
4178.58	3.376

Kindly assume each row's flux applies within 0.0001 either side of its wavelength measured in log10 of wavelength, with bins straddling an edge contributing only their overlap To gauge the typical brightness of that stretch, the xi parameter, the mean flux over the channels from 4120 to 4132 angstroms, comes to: 3.4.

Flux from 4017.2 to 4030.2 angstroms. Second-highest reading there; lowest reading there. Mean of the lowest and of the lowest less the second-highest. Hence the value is 1.4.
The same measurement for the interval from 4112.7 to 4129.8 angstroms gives 1.6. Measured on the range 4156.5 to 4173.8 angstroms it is 1.1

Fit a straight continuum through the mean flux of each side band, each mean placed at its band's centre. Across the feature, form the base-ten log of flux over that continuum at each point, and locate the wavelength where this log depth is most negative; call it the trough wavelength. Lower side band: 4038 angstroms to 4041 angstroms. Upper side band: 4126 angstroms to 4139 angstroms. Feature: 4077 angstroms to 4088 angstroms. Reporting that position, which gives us 4077.83 angstroms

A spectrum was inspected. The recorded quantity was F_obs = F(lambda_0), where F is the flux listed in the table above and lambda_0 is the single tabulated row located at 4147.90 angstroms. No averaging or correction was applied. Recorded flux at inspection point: 3.312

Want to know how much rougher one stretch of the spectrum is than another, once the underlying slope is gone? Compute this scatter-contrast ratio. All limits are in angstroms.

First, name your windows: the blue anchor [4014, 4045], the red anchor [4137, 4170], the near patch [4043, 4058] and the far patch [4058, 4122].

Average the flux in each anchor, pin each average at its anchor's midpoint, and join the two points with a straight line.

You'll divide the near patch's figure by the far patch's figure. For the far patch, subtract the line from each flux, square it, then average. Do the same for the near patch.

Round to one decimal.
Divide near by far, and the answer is 2.5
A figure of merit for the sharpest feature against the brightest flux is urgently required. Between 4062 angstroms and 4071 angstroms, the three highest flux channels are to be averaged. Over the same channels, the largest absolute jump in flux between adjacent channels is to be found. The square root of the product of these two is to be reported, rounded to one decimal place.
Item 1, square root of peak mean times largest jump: 1.2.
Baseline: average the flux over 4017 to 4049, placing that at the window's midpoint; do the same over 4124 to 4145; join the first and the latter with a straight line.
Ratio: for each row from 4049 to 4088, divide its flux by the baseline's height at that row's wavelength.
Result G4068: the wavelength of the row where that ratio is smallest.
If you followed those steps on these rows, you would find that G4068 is 4064.70 angstroms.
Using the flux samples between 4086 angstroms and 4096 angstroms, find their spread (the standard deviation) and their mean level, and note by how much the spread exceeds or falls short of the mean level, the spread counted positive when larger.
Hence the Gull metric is -3.3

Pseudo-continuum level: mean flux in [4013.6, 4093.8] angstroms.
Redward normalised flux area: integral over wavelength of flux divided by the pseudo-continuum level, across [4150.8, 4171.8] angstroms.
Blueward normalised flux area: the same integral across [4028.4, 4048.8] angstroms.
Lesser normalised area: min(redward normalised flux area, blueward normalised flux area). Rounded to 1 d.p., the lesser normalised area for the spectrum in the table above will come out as 18.7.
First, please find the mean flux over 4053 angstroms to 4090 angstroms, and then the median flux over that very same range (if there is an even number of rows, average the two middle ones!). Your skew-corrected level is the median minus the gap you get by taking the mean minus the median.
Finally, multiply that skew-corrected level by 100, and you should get 296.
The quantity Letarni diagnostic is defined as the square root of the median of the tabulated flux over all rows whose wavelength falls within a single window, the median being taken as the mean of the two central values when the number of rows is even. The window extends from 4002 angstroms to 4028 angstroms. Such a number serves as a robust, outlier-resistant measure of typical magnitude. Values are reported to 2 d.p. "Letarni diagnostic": 1.77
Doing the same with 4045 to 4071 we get 1.72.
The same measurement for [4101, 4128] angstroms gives 1.85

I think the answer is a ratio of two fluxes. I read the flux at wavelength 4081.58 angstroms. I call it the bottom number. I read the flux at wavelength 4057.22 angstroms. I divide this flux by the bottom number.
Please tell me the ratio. 0.85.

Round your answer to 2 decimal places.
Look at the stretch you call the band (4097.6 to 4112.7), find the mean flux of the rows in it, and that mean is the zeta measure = 3.16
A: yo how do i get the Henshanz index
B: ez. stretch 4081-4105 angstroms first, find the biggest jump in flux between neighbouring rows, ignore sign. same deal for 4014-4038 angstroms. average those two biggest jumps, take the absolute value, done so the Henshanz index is 0.50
